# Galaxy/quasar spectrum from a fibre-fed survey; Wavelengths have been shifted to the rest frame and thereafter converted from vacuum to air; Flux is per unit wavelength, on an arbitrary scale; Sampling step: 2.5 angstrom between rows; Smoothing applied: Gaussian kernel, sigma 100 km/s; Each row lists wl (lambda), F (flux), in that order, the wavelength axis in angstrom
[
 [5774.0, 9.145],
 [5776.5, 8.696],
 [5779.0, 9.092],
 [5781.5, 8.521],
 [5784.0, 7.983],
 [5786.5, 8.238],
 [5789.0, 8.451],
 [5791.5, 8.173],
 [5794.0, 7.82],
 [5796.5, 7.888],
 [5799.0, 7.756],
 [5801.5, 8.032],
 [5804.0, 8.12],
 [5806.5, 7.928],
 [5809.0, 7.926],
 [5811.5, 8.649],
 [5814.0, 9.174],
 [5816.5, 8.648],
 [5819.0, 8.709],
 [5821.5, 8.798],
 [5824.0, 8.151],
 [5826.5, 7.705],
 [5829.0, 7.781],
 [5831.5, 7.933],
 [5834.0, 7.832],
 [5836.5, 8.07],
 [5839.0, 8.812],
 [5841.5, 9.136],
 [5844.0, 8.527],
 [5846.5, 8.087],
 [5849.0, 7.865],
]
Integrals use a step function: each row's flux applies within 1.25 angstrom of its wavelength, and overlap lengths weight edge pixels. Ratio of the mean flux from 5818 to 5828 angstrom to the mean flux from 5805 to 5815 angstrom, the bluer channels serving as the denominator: 0.99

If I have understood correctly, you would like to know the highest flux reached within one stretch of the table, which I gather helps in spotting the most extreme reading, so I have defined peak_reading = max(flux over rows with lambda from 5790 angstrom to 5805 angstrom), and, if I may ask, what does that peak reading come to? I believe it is 8.173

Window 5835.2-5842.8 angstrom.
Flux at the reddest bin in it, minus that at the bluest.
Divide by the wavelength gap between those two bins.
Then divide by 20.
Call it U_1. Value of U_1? 0.0107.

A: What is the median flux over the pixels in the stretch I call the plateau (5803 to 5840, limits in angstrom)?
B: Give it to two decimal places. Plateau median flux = 8.12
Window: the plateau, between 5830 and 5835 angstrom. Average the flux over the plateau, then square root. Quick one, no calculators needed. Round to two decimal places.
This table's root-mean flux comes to 2.81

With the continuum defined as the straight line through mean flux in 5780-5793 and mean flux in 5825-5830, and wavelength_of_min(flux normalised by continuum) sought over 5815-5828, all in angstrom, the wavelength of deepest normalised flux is 5826.5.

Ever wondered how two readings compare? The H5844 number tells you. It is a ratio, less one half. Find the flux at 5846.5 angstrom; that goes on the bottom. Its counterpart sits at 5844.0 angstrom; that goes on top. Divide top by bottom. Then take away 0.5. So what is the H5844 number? 0.55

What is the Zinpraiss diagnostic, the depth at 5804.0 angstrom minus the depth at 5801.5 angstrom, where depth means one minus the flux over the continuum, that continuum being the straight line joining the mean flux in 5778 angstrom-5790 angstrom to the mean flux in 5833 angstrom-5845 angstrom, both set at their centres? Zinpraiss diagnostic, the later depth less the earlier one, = -0.010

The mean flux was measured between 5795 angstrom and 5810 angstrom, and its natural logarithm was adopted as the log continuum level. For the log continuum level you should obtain 2.07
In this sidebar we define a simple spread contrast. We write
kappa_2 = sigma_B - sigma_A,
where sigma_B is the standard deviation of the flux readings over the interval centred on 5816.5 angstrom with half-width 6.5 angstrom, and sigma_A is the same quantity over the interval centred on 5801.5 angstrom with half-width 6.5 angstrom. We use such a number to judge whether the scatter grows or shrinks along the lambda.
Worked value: 0.1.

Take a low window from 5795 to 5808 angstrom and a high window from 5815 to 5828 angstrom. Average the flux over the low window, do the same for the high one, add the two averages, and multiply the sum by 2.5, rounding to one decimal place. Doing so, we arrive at 40.9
